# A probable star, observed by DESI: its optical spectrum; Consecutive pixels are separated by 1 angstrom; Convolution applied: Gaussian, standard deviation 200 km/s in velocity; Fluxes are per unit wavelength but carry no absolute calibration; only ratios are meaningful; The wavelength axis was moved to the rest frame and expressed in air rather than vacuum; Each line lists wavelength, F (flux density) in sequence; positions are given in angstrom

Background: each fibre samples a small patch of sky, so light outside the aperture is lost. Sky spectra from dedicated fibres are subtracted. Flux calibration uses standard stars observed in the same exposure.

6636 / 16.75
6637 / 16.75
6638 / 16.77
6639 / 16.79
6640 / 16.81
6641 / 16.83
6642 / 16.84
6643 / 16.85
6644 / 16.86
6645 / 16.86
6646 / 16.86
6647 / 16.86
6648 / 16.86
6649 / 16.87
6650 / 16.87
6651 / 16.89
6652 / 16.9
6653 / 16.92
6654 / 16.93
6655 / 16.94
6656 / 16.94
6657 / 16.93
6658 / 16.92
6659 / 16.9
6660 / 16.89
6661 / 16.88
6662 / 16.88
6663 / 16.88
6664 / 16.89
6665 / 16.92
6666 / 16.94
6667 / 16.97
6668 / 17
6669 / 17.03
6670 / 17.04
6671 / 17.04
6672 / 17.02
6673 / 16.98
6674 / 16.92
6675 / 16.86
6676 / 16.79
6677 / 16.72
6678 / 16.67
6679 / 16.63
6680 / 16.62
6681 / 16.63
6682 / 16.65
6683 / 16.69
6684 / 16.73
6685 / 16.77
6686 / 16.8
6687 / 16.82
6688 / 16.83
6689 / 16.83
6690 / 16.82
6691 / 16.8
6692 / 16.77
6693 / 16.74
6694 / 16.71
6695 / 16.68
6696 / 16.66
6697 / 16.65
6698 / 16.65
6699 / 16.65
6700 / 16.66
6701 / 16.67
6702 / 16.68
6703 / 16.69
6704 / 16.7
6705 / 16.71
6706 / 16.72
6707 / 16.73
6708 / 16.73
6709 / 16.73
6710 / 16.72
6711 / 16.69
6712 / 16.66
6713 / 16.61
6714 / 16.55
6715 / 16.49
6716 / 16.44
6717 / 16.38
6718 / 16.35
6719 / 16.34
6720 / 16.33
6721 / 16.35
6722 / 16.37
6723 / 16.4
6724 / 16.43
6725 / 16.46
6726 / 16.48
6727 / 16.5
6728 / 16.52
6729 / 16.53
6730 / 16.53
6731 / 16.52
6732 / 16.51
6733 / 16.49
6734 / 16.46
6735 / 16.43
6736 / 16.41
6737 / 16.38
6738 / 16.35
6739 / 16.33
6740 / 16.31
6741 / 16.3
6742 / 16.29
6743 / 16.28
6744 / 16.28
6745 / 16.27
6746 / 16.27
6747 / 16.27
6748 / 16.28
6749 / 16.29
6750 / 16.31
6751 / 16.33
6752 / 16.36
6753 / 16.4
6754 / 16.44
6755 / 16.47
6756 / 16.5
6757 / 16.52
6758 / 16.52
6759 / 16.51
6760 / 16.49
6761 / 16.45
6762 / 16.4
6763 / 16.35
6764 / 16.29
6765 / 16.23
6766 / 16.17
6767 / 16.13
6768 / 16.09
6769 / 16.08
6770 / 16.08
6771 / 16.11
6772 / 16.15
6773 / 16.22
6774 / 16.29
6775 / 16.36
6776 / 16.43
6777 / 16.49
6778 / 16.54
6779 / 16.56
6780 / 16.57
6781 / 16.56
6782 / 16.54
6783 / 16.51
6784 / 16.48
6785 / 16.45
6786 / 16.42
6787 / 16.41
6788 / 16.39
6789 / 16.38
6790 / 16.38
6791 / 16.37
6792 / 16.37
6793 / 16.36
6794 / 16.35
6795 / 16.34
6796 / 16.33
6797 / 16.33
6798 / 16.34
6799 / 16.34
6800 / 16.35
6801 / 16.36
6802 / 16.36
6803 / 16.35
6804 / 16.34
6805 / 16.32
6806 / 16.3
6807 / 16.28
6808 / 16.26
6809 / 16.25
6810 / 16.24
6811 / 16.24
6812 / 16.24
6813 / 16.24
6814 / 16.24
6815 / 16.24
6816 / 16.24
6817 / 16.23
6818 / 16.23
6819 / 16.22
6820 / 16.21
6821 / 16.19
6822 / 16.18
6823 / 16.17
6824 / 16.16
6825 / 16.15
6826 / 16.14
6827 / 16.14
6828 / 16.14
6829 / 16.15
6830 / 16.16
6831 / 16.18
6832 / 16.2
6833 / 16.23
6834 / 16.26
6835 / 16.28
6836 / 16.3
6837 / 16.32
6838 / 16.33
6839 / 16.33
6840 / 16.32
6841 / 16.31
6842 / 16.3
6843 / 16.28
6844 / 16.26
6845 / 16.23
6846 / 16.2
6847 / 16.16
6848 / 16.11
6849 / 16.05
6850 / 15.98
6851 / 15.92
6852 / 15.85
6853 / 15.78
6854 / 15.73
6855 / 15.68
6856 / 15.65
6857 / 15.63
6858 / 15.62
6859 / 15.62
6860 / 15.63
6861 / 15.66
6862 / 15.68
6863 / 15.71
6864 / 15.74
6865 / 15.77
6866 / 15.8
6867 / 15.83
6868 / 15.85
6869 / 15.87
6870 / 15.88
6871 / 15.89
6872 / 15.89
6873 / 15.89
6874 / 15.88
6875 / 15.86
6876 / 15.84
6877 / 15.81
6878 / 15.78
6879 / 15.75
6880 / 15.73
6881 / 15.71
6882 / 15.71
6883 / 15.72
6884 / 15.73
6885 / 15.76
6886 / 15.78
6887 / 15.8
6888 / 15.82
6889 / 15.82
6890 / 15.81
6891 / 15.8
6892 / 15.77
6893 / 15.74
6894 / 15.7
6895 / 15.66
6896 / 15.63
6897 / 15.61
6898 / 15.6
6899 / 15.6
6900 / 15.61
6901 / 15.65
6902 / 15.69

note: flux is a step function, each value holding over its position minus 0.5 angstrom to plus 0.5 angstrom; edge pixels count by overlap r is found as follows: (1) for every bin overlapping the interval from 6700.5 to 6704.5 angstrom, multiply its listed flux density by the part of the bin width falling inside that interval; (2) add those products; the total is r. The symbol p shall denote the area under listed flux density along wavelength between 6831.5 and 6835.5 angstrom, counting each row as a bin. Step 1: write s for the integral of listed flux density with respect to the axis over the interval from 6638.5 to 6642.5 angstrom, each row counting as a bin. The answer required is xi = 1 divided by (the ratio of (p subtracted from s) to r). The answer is 29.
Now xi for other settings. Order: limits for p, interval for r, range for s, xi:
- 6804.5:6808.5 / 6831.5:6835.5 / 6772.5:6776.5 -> 464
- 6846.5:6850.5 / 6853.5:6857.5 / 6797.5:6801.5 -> 58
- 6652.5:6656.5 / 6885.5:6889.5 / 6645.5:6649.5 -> -226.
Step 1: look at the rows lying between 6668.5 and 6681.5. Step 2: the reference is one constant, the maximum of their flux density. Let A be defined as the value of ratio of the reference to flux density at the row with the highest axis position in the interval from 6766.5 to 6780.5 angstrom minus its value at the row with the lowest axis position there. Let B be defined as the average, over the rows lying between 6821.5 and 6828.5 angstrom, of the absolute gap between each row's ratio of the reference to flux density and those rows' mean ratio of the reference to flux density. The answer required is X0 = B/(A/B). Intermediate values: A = -0.028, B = 0.0009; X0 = 0.0000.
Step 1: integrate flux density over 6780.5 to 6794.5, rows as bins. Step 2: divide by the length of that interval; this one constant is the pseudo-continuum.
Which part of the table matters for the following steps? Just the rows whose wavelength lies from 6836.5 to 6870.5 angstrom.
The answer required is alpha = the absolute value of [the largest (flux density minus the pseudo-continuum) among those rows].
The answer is 0.10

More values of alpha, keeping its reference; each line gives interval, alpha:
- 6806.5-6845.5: 0.10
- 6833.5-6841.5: 0.10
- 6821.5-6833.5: 0.20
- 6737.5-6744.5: 0.08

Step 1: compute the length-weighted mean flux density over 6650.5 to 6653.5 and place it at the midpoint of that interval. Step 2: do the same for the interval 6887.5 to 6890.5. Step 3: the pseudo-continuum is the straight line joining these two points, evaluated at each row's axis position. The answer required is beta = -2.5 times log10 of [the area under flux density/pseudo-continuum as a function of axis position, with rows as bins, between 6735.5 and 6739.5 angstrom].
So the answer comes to -1.50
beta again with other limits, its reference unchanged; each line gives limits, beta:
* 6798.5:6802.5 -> -1.51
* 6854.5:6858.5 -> -1.48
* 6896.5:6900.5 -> -1.49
